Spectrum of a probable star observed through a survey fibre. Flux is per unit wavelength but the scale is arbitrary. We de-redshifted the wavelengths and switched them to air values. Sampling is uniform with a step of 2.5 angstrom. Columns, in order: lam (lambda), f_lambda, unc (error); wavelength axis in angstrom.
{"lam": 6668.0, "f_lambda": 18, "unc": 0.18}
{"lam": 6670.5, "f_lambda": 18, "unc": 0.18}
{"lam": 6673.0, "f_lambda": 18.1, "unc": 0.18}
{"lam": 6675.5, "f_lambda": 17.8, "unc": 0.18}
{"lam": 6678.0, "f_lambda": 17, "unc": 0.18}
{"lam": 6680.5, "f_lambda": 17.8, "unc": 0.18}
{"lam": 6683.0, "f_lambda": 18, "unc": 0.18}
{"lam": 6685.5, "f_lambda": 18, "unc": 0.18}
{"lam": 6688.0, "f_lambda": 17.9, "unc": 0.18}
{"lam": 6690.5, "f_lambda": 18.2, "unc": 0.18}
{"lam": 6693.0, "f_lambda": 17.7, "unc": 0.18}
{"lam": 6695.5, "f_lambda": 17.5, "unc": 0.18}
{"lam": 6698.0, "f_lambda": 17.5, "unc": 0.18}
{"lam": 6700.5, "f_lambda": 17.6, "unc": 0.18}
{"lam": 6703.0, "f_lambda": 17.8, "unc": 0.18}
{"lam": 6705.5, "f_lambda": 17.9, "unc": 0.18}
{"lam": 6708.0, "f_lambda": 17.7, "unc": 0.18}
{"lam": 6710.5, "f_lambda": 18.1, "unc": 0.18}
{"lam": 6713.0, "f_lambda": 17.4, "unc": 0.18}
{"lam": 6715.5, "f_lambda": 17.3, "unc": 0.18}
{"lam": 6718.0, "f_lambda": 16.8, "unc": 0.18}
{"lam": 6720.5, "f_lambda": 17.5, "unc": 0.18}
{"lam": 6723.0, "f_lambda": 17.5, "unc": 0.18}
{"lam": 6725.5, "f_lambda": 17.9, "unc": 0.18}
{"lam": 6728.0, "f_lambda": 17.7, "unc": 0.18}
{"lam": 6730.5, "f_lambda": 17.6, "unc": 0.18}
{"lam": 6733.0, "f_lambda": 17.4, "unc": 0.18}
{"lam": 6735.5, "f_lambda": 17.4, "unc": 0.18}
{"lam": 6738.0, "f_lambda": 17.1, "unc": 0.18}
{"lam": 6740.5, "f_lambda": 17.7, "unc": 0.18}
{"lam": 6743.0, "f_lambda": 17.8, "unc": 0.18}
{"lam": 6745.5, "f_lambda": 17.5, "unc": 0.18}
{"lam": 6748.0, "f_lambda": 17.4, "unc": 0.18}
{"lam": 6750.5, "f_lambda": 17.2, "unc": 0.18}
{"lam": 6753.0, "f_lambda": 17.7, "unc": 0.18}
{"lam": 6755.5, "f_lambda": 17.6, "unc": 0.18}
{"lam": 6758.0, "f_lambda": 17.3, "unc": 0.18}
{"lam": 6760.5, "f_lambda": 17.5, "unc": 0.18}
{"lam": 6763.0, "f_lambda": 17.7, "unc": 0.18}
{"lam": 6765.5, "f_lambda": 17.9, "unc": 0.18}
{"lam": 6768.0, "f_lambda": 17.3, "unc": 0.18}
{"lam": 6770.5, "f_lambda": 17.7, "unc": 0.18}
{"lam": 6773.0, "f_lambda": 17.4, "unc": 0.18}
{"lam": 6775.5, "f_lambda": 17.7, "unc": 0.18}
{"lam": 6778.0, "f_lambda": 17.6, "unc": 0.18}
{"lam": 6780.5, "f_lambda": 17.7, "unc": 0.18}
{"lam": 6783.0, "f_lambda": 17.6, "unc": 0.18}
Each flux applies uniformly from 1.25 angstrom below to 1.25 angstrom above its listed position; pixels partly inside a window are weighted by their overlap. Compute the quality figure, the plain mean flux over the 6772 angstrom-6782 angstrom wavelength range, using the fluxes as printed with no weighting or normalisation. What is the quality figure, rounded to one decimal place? 17.6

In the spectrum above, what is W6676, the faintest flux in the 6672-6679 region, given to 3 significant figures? 17.0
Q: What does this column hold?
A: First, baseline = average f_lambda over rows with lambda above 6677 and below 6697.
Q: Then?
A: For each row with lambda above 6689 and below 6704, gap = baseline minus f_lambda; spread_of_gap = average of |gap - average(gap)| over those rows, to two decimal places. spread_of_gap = 0.19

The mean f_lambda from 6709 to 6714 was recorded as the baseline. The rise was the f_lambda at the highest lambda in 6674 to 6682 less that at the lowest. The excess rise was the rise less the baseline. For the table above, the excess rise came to -17.8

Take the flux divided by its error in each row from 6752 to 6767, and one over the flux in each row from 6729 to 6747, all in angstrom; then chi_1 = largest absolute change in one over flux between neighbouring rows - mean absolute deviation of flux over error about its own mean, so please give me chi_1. -0.83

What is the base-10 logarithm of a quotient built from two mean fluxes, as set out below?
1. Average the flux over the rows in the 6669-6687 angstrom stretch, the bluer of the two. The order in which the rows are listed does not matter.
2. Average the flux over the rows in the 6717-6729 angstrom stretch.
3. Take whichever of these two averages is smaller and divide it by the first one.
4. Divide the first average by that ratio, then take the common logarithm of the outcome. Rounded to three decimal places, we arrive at 1.259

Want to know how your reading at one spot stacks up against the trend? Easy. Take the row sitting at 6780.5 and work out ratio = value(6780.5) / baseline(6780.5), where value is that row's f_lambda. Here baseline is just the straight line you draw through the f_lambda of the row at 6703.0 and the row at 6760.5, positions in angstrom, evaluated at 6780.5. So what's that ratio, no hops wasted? 1.017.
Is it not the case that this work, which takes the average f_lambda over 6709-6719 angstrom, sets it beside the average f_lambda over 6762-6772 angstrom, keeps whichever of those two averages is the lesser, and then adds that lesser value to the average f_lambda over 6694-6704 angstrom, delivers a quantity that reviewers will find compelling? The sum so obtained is 35.0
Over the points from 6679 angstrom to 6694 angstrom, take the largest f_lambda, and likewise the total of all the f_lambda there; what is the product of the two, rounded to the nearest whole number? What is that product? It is 1958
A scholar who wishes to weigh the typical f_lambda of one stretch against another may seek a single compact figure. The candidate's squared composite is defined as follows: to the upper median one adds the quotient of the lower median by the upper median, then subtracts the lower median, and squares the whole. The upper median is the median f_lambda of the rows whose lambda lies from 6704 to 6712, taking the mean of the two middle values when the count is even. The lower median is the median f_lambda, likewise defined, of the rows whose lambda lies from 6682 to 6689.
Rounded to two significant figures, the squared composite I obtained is 0.82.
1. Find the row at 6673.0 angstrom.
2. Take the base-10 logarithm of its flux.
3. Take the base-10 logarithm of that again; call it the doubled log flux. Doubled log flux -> 0.0996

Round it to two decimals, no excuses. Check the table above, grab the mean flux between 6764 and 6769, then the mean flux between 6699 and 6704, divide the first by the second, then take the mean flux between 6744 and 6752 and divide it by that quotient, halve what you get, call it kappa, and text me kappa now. 8.73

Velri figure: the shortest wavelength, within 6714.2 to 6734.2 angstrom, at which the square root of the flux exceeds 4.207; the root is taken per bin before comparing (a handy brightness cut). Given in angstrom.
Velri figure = 6725.5 angstrom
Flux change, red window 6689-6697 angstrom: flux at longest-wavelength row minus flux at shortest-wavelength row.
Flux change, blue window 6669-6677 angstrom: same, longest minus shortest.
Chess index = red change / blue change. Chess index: 3.5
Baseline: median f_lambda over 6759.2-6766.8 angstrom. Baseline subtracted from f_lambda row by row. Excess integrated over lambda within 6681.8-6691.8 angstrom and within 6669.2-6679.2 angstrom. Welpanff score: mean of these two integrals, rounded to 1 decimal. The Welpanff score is 1.8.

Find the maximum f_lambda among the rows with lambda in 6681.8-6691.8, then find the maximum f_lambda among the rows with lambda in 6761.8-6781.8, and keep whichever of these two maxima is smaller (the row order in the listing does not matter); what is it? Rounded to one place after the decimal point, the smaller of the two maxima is 17.9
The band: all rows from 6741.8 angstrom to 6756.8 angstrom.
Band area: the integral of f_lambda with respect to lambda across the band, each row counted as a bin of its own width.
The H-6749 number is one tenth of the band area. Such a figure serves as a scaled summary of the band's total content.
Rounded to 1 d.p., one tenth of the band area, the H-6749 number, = 26.3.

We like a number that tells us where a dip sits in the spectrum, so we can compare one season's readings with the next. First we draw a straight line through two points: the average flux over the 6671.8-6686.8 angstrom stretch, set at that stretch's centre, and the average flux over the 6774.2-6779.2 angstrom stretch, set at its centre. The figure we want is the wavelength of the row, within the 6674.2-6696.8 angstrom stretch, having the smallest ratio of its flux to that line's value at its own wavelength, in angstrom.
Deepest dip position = 6678.0 angstrom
